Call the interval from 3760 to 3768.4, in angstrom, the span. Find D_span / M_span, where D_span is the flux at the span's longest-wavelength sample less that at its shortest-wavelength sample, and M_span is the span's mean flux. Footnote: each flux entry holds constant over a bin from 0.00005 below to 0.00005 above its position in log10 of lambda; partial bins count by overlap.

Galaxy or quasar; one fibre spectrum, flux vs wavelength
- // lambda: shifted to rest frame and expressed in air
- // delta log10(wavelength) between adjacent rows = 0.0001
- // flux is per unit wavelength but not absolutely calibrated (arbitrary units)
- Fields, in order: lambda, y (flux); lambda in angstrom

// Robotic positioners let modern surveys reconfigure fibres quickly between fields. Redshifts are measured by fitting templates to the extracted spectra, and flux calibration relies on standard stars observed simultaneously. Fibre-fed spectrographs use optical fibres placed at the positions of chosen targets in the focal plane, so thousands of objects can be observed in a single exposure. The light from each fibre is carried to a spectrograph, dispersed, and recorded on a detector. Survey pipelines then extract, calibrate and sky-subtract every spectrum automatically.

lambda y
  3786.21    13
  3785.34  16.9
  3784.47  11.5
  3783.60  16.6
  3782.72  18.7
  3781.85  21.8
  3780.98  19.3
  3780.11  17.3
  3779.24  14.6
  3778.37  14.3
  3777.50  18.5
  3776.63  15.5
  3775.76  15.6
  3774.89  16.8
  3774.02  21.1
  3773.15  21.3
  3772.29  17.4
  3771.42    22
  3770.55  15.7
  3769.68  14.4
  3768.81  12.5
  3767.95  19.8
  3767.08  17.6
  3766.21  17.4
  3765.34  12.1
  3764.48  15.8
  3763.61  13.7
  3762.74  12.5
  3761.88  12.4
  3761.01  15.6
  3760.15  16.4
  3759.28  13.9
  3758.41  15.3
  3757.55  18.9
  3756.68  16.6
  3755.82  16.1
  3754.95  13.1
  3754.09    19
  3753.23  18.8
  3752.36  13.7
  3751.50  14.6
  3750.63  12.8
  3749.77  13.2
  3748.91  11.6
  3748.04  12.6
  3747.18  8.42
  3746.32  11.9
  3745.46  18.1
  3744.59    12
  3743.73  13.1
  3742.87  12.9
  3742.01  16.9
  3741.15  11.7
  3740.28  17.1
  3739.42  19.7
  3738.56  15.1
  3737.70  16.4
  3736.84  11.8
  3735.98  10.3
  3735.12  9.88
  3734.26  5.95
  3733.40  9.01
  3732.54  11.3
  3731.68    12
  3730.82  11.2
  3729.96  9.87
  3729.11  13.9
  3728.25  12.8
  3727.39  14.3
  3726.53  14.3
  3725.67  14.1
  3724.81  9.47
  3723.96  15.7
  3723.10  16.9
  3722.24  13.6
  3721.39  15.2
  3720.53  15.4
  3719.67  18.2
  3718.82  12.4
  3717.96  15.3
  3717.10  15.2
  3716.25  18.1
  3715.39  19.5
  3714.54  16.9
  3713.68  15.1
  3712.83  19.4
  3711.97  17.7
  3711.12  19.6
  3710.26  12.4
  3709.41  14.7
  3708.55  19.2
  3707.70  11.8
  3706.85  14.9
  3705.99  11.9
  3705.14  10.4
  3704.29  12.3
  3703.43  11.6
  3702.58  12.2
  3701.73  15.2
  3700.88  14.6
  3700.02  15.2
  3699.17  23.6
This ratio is 0.22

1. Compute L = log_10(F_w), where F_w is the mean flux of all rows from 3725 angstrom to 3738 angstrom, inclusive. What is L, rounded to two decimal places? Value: 1.07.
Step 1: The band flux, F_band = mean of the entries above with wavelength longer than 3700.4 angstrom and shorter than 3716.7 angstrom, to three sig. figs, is 15.1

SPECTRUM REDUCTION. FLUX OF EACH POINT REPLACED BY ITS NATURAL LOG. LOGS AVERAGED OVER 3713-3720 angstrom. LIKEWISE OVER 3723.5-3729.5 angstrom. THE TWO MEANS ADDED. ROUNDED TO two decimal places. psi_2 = 5.38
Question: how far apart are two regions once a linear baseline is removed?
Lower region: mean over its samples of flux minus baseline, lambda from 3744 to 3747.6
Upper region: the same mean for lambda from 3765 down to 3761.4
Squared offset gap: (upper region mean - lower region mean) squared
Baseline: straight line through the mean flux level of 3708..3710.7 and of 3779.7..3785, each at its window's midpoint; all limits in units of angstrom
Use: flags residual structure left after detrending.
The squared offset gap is 0.2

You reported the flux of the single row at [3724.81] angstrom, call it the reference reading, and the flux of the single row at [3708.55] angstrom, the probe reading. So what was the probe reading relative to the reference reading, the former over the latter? 2.0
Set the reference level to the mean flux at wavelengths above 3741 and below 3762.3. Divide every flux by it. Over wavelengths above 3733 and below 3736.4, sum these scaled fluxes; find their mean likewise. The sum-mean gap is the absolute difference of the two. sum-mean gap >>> 1.83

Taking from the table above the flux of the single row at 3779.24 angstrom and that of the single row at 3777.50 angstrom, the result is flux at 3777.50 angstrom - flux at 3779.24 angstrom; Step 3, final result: 4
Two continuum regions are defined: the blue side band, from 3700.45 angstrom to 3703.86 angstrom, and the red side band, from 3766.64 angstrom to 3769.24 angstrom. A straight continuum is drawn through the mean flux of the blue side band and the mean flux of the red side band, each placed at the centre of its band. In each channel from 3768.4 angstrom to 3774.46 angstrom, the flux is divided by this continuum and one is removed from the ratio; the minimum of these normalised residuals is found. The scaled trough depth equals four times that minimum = -1.0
